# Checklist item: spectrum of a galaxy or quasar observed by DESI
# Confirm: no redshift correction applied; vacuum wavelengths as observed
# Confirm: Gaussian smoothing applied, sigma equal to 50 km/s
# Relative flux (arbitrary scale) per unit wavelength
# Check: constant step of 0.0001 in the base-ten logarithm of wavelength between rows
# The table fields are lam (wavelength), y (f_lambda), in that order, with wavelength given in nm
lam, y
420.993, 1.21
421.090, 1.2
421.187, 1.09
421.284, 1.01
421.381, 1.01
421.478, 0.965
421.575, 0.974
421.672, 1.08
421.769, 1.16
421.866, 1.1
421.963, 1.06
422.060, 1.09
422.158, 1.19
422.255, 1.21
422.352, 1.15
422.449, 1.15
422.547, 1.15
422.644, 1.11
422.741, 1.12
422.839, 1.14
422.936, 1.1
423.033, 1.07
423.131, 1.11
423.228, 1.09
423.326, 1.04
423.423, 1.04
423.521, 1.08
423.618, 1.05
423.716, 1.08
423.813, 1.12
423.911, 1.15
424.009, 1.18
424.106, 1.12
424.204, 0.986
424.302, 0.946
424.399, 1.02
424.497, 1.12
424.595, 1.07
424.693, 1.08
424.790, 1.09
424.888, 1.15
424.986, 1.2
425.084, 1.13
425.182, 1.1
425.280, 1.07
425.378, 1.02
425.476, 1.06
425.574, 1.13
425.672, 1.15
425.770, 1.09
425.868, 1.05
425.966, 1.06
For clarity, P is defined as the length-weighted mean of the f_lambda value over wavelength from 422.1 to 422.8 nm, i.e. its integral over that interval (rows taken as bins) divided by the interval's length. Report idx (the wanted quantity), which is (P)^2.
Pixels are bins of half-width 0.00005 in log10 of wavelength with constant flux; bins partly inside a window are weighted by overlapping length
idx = 1.33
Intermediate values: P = 1.15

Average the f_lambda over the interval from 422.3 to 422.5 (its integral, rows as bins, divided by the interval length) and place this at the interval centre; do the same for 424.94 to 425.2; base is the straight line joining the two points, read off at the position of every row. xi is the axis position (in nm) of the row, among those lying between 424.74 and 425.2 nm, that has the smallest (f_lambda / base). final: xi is 424.790 nm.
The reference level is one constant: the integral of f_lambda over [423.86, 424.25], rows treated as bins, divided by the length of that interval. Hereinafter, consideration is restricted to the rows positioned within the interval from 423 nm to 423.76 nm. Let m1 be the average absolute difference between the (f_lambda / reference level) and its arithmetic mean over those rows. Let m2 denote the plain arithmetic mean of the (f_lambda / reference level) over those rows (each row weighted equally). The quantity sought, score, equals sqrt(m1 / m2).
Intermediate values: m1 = 0.018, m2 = 0.97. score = 0.137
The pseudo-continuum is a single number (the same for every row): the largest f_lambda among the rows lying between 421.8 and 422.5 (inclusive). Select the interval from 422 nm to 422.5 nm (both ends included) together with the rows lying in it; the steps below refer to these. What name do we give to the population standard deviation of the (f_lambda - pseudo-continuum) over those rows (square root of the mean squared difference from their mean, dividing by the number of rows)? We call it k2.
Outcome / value 0.041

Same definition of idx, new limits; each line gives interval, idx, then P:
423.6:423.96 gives 1.22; 1.10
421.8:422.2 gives 1.23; 1.11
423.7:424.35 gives 1.17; 1.08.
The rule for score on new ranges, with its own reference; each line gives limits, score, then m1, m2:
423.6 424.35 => 0.243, 0.058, 0.97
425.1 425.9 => 0.176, 0.030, 0.98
